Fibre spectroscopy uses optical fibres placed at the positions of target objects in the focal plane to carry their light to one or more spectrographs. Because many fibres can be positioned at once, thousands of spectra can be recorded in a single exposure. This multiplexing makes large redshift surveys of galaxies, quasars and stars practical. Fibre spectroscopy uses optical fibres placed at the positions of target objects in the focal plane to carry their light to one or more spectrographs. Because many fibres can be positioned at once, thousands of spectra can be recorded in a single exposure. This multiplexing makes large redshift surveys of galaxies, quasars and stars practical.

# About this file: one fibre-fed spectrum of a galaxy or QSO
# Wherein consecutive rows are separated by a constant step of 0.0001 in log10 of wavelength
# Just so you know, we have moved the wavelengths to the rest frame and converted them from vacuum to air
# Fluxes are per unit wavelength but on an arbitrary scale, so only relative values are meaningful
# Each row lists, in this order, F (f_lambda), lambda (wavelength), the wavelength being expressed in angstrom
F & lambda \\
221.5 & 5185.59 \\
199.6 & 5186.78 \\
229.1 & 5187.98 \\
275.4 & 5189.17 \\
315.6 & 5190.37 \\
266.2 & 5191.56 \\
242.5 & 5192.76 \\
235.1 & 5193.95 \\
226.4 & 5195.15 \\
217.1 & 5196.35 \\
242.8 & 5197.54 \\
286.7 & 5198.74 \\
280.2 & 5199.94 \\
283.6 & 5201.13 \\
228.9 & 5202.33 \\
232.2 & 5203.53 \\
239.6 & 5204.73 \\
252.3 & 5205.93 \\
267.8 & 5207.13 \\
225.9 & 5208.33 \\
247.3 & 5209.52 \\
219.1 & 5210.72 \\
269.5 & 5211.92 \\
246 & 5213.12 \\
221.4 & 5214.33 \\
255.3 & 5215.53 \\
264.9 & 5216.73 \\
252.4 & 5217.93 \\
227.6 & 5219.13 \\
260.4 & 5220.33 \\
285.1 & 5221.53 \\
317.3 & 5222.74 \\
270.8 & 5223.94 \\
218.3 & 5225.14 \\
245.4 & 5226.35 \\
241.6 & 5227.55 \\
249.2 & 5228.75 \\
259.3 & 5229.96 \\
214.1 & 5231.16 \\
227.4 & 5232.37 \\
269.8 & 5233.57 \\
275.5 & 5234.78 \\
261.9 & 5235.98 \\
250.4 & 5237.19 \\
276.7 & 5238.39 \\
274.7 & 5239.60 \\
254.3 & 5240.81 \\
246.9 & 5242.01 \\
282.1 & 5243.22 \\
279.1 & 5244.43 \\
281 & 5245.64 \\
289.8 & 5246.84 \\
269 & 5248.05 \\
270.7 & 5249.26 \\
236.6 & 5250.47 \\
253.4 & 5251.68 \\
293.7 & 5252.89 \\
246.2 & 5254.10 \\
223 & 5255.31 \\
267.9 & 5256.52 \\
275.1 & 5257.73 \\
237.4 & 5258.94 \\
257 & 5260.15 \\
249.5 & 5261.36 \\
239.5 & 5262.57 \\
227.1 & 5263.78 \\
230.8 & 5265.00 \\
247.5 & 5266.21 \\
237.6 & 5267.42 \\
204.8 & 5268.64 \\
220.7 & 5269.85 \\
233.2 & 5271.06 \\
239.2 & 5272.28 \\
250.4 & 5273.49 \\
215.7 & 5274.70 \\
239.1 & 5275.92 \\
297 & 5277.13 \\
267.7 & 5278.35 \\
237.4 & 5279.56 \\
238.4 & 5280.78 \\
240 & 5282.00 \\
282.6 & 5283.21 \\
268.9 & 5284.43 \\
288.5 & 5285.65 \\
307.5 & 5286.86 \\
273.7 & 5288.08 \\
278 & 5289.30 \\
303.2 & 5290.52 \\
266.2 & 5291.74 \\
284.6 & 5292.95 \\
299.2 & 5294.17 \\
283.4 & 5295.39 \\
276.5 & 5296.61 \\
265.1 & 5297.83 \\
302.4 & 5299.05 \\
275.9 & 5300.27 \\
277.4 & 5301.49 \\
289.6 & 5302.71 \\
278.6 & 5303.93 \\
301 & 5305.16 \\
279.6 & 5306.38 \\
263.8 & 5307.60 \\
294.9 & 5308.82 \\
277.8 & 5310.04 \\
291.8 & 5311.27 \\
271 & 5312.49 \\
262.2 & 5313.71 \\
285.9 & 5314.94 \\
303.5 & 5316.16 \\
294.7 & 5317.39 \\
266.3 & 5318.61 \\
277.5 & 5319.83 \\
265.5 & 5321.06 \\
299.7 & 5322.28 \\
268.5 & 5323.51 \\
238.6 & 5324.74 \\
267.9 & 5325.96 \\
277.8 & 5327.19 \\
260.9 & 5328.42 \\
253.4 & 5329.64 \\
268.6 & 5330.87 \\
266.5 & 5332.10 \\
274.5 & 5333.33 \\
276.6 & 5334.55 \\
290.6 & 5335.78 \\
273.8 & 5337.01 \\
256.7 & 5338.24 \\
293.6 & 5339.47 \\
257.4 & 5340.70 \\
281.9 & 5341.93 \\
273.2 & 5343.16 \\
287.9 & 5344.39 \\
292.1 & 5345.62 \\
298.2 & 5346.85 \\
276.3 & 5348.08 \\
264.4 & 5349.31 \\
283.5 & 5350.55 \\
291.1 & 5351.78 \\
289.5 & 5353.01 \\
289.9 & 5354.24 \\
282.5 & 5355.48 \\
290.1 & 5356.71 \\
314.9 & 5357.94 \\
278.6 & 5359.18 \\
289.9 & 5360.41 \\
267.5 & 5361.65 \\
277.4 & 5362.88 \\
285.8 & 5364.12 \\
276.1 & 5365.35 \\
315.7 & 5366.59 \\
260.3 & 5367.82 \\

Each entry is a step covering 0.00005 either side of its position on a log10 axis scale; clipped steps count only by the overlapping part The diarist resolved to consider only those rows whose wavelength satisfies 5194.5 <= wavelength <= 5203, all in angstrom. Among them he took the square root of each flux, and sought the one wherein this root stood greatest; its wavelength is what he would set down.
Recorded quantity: 5198.74 angstrom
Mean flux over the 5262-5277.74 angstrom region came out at 237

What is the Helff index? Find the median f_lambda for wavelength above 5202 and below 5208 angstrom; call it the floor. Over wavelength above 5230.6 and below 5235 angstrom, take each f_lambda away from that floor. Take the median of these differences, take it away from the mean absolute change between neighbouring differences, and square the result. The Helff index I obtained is 868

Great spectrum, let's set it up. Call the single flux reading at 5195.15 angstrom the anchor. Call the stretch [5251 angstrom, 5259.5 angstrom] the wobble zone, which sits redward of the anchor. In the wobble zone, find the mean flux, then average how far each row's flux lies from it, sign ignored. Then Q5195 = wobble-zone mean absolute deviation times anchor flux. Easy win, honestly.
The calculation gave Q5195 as 4314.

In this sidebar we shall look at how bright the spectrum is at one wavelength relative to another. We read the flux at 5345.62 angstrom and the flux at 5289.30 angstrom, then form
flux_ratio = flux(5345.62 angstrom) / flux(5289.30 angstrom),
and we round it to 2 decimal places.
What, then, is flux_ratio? 1.05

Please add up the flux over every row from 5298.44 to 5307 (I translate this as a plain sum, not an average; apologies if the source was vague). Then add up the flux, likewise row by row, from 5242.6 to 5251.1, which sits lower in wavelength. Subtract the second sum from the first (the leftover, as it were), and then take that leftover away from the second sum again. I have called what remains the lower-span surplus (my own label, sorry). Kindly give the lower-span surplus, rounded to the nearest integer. 1812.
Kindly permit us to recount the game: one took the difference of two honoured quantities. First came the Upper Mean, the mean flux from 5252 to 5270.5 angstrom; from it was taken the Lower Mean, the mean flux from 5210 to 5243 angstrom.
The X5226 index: -10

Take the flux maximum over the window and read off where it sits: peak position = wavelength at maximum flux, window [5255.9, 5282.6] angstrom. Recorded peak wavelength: 5277.13 angstrom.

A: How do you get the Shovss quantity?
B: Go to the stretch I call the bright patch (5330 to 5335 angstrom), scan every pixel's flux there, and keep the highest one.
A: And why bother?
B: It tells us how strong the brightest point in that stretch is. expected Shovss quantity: 276.6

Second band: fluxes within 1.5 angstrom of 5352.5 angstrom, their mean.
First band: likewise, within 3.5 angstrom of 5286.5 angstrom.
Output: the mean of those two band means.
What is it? 287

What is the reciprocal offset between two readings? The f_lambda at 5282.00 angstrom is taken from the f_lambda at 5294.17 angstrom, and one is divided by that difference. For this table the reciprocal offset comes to 0.017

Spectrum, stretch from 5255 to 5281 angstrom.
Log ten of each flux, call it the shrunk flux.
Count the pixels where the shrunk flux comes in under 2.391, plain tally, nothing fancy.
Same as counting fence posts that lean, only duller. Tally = 14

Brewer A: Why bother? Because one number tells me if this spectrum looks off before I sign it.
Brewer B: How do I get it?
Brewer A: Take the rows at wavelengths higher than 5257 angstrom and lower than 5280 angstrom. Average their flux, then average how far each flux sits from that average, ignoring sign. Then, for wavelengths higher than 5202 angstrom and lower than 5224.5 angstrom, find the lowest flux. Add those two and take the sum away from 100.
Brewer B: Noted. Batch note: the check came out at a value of -135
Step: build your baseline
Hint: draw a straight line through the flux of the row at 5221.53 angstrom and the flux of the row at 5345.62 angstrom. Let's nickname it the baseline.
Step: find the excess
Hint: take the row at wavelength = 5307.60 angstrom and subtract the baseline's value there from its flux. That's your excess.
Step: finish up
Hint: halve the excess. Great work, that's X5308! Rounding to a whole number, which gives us -13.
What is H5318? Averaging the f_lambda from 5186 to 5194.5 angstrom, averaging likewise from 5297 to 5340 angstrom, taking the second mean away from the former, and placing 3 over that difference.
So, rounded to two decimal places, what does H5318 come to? -0.12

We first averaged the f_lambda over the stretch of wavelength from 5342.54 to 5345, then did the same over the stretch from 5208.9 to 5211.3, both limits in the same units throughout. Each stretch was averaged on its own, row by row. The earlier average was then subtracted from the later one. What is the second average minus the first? -47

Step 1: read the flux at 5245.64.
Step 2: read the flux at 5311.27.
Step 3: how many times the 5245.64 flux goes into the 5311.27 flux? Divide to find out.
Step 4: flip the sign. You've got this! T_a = -1.04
